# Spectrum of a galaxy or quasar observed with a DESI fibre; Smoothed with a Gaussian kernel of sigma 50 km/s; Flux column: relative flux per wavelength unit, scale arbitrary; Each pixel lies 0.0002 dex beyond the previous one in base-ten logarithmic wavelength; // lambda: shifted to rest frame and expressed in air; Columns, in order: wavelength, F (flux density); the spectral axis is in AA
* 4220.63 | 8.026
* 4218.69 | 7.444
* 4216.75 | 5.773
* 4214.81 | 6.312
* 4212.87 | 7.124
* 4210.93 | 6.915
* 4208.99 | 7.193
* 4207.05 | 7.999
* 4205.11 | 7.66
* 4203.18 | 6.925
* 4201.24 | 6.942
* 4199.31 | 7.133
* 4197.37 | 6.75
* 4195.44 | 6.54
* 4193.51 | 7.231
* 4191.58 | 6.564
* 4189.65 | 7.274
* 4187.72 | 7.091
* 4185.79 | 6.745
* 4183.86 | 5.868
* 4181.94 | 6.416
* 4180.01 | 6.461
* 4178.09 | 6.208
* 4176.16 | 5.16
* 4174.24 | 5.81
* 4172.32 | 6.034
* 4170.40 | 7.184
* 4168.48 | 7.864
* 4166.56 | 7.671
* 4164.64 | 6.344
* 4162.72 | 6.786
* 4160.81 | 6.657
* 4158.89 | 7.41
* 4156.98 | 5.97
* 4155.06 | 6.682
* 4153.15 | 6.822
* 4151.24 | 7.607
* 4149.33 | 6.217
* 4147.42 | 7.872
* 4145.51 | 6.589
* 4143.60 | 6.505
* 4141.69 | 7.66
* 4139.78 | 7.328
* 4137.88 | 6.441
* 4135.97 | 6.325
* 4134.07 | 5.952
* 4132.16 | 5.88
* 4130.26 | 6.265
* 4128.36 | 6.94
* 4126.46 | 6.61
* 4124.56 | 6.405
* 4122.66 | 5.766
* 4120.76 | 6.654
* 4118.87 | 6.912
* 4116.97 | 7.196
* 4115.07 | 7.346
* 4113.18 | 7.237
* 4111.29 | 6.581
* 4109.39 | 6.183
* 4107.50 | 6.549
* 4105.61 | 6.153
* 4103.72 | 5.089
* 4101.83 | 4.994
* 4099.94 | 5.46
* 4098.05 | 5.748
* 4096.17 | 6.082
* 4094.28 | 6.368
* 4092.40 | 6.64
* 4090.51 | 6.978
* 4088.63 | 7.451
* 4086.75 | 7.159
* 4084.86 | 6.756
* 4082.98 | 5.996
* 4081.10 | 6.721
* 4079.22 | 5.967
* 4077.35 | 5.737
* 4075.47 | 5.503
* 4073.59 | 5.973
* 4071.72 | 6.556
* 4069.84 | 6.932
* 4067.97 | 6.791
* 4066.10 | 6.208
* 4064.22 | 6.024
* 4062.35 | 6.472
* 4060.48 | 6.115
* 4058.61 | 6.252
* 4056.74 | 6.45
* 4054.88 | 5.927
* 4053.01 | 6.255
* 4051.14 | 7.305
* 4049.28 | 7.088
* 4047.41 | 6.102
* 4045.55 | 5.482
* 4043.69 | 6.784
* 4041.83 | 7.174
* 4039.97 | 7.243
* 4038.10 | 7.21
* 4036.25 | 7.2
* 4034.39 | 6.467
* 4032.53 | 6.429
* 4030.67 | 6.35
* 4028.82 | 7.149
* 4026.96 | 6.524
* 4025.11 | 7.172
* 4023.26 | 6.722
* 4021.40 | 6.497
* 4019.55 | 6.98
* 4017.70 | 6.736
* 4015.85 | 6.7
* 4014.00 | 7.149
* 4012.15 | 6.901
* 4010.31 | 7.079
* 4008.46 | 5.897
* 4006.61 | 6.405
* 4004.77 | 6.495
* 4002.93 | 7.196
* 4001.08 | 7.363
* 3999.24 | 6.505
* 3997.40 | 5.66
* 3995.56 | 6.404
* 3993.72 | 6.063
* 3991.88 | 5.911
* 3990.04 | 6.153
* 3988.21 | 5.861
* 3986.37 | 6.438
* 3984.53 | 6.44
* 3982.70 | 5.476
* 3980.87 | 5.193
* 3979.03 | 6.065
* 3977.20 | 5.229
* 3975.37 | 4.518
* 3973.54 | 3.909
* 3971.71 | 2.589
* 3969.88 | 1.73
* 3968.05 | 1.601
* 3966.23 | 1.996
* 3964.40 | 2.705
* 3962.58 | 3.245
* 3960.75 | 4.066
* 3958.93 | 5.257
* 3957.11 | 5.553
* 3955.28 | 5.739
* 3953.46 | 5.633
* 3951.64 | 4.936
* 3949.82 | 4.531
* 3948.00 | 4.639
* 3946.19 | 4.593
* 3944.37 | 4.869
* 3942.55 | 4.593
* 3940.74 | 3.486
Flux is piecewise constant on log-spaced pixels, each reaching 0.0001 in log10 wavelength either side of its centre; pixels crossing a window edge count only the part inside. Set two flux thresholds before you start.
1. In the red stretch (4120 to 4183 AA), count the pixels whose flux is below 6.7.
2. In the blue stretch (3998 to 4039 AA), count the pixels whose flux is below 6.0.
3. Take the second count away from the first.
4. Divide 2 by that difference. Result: 0.10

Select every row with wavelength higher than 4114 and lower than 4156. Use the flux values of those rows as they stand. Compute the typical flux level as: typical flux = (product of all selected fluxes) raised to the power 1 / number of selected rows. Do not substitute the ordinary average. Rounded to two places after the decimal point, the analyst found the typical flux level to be 6.70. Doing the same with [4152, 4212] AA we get 6.75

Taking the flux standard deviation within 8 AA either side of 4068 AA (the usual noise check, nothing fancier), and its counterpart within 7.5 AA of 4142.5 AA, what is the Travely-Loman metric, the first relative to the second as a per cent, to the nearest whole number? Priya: 69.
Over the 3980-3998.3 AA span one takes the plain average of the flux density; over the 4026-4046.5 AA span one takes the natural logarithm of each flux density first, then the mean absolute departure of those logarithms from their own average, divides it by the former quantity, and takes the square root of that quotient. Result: 0.105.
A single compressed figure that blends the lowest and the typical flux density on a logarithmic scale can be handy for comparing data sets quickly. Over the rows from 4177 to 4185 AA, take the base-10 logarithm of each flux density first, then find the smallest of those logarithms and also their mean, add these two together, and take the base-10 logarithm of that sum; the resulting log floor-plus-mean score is 0.194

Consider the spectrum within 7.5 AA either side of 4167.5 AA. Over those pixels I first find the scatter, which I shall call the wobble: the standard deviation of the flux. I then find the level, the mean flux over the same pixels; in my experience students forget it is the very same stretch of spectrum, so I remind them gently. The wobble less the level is -6.1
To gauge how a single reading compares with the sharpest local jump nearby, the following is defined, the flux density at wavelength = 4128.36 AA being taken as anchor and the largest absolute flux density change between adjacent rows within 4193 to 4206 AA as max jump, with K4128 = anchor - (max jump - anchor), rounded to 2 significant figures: 13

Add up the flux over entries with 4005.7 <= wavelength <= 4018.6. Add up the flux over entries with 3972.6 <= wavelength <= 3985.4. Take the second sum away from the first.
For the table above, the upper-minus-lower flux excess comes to 10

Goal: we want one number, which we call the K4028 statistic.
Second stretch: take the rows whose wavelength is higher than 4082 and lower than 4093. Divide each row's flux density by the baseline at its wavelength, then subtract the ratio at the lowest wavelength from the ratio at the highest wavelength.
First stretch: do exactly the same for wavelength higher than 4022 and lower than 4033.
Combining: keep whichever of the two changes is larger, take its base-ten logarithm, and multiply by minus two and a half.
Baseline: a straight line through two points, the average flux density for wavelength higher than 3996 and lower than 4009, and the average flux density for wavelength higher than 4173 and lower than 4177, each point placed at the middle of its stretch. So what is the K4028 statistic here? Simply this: 2.3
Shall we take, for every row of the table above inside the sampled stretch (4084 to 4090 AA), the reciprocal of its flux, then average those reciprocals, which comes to 0.141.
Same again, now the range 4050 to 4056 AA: 0.155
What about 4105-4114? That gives 0.153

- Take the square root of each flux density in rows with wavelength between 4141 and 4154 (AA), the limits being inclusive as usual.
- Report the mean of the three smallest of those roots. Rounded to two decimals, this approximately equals 2.54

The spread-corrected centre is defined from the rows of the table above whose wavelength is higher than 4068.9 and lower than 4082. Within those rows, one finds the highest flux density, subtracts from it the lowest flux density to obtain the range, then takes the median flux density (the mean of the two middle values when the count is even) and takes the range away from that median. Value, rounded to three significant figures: 4.54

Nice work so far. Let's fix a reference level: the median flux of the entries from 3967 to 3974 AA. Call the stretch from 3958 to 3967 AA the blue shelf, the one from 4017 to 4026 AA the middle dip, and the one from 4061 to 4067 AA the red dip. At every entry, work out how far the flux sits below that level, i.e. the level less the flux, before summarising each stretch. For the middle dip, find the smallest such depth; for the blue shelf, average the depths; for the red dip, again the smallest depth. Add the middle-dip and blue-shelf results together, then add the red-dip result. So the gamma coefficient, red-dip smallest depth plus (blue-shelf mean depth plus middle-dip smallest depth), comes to -10.6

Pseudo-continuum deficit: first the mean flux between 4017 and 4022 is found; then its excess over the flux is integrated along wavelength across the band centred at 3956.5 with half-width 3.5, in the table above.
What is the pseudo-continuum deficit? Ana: 9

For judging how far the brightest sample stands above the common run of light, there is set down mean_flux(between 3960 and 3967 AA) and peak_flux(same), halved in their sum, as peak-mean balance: 3.5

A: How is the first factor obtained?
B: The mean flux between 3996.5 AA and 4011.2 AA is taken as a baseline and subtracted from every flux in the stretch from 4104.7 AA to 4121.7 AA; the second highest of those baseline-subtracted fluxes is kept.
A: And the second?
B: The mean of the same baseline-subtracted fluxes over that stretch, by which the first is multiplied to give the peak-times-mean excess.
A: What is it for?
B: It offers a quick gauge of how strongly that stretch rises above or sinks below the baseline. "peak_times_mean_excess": 0.1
